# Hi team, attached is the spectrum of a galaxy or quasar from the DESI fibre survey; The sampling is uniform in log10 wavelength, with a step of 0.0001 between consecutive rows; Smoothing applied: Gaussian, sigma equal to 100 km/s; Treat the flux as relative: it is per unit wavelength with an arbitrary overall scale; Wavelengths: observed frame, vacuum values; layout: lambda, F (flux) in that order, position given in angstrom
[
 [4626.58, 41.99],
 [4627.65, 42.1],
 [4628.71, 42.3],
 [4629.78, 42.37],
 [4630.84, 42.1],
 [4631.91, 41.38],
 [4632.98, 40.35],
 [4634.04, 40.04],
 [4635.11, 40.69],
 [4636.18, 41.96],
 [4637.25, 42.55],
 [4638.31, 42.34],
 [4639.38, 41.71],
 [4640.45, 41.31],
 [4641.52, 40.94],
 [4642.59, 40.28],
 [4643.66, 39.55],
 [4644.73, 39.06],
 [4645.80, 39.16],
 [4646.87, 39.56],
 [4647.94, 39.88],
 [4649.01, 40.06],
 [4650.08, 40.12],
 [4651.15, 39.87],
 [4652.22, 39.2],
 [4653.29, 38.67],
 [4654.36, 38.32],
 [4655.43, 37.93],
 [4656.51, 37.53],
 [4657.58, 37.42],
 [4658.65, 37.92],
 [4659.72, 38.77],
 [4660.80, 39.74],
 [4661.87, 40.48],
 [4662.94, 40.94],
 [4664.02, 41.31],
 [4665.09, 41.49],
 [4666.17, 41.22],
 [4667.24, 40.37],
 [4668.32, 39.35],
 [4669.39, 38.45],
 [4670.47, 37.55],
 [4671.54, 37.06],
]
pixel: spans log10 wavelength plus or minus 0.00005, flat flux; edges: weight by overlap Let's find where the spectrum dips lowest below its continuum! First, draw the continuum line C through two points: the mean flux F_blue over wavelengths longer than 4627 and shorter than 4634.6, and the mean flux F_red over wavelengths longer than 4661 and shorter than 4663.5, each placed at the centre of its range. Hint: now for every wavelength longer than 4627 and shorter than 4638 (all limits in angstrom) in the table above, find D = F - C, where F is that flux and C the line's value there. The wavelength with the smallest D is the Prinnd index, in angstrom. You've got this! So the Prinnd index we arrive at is 4634.04 angstrom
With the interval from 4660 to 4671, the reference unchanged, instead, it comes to 4670.47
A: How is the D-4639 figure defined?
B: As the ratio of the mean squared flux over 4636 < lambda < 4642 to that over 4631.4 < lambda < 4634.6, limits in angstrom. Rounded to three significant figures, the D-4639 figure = 1.06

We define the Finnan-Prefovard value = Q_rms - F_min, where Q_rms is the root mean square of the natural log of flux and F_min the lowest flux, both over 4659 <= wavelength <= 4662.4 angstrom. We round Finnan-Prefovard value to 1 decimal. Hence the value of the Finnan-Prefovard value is -35.1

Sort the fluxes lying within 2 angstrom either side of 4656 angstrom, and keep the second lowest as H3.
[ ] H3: 37.53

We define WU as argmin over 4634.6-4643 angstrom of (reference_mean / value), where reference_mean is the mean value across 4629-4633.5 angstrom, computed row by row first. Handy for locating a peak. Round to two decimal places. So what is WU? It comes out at 4637.25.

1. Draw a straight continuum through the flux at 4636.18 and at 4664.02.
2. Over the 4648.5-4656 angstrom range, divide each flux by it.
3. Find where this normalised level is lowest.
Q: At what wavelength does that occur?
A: 4655.43 angstrom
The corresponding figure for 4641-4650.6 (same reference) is 4644.73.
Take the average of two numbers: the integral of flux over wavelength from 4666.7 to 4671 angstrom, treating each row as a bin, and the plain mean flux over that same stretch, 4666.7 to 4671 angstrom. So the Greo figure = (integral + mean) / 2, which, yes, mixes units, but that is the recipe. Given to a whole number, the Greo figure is 103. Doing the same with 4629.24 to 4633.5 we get 109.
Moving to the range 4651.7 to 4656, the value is 102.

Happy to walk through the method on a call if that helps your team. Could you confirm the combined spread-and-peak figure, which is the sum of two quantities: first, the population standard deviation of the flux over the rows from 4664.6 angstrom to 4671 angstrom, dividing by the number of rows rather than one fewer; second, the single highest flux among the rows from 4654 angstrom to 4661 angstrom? 41.2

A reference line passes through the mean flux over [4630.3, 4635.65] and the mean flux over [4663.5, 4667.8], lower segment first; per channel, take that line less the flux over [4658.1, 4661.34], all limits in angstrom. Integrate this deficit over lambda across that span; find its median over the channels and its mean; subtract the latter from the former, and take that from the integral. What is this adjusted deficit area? 7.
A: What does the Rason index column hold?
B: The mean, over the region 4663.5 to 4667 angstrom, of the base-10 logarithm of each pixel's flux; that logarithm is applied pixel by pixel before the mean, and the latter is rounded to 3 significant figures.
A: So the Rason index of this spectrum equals 1.62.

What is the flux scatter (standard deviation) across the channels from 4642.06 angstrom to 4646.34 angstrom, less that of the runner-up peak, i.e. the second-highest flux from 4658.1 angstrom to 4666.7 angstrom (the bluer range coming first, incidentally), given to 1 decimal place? -40.8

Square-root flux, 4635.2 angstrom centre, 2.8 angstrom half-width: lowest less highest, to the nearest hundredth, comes -0.20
